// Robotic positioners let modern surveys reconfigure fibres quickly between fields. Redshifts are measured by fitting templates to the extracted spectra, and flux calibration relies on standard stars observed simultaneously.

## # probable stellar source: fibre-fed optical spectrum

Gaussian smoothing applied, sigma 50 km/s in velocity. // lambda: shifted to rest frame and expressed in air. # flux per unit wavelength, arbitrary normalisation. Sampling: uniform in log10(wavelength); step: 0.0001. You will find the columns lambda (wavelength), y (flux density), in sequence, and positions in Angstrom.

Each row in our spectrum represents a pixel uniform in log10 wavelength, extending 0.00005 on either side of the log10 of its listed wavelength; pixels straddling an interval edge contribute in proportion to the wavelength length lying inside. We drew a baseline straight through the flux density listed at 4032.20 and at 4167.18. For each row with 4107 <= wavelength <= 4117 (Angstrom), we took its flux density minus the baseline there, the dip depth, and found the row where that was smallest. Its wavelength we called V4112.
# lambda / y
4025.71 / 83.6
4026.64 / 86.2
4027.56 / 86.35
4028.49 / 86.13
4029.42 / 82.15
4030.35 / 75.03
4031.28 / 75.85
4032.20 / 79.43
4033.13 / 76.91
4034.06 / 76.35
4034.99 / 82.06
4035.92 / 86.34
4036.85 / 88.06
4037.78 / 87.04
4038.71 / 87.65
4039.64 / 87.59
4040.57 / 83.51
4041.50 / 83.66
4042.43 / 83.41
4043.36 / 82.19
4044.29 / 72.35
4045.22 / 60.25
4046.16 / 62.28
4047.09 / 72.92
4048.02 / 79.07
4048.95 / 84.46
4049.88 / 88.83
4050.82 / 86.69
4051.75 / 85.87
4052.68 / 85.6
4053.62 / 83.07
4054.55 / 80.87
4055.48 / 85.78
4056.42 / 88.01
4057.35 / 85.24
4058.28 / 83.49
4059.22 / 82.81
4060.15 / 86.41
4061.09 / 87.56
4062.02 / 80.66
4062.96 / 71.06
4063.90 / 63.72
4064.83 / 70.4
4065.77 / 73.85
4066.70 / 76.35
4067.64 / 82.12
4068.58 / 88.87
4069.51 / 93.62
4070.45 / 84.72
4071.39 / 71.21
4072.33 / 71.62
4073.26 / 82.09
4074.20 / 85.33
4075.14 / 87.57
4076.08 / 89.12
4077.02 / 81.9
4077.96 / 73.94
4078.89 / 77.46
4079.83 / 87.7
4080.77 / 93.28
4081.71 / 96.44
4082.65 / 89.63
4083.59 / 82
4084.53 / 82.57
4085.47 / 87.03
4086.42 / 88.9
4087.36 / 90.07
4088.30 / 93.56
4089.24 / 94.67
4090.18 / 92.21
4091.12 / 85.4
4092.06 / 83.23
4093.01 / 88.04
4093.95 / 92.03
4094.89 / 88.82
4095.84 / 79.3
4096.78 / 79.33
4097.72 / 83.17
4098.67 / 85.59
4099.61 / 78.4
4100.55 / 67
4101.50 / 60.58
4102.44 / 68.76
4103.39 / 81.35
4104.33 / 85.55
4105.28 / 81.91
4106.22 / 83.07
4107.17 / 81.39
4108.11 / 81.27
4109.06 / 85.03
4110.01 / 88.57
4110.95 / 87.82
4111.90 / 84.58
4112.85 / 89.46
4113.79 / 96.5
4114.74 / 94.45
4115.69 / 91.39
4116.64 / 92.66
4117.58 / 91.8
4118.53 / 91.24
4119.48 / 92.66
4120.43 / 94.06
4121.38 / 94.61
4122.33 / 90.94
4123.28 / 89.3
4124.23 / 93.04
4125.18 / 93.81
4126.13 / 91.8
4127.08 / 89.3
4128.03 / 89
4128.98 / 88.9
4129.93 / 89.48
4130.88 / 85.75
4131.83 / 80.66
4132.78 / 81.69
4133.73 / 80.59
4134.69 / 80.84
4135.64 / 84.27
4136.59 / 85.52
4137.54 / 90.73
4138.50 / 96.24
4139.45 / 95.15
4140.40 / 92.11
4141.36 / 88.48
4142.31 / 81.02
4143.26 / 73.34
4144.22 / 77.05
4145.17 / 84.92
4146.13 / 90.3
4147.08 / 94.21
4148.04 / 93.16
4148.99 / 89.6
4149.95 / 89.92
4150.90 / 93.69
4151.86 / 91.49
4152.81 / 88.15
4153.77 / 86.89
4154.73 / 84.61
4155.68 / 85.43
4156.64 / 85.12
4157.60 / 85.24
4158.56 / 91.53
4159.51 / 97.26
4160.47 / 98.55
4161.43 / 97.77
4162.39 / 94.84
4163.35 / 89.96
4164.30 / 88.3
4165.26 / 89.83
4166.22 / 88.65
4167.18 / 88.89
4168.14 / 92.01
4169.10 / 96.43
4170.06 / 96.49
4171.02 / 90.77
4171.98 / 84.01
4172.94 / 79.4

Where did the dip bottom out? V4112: 4108.11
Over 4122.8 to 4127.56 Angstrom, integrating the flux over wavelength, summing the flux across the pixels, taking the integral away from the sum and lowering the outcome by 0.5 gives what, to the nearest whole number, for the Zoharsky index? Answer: 22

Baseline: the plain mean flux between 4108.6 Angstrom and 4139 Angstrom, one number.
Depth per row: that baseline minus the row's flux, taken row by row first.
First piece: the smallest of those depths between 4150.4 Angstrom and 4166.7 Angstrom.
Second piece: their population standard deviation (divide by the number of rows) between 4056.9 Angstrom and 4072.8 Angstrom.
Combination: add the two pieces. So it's -1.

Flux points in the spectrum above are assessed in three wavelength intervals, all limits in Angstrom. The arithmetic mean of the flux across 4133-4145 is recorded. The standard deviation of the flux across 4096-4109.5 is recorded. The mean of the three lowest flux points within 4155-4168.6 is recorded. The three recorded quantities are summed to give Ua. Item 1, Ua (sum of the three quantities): 178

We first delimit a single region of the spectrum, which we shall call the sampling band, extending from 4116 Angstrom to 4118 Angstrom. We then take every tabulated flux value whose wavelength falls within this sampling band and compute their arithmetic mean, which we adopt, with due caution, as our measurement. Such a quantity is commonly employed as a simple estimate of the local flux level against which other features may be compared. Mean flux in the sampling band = 92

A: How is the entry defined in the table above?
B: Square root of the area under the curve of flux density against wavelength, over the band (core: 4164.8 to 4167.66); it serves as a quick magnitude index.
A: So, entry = 16.0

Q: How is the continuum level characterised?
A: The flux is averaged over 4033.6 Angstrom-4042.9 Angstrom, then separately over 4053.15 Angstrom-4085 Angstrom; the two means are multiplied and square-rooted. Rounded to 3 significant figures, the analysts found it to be 83.5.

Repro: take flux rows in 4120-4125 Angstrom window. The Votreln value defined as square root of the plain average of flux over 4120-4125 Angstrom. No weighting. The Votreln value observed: 9.6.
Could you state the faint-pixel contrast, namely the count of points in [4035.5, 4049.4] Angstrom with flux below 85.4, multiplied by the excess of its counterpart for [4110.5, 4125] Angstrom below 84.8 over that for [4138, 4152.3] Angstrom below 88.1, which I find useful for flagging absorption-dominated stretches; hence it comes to -30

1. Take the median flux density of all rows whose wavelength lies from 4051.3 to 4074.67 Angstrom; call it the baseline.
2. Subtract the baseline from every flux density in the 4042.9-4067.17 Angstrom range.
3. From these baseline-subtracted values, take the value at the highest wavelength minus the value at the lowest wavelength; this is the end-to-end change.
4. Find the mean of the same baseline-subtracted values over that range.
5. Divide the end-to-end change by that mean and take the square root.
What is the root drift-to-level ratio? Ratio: 1.23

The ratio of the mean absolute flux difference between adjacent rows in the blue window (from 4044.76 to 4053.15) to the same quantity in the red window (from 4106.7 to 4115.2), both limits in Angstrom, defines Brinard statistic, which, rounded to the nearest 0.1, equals 1.3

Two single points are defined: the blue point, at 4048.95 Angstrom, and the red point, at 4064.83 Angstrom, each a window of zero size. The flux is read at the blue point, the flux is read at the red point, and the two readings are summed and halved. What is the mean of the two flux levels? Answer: 77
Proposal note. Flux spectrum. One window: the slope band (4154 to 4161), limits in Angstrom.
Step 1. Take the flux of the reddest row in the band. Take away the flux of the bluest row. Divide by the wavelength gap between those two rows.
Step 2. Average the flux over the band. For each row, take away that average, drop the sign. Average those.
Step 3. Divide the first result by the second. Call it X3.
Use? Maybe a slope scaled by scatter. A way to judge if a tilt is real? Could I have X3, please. 0.5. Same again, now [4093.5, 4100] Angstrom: -0.6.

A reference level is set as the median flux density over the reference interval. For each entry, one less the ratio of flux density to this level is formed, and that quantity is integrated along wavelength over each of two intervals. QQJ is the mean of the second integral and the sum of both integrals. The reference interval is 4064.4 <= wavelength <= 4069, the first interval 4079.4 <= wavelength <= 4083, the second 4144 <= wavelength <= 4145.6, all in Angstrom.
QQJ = -0.5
